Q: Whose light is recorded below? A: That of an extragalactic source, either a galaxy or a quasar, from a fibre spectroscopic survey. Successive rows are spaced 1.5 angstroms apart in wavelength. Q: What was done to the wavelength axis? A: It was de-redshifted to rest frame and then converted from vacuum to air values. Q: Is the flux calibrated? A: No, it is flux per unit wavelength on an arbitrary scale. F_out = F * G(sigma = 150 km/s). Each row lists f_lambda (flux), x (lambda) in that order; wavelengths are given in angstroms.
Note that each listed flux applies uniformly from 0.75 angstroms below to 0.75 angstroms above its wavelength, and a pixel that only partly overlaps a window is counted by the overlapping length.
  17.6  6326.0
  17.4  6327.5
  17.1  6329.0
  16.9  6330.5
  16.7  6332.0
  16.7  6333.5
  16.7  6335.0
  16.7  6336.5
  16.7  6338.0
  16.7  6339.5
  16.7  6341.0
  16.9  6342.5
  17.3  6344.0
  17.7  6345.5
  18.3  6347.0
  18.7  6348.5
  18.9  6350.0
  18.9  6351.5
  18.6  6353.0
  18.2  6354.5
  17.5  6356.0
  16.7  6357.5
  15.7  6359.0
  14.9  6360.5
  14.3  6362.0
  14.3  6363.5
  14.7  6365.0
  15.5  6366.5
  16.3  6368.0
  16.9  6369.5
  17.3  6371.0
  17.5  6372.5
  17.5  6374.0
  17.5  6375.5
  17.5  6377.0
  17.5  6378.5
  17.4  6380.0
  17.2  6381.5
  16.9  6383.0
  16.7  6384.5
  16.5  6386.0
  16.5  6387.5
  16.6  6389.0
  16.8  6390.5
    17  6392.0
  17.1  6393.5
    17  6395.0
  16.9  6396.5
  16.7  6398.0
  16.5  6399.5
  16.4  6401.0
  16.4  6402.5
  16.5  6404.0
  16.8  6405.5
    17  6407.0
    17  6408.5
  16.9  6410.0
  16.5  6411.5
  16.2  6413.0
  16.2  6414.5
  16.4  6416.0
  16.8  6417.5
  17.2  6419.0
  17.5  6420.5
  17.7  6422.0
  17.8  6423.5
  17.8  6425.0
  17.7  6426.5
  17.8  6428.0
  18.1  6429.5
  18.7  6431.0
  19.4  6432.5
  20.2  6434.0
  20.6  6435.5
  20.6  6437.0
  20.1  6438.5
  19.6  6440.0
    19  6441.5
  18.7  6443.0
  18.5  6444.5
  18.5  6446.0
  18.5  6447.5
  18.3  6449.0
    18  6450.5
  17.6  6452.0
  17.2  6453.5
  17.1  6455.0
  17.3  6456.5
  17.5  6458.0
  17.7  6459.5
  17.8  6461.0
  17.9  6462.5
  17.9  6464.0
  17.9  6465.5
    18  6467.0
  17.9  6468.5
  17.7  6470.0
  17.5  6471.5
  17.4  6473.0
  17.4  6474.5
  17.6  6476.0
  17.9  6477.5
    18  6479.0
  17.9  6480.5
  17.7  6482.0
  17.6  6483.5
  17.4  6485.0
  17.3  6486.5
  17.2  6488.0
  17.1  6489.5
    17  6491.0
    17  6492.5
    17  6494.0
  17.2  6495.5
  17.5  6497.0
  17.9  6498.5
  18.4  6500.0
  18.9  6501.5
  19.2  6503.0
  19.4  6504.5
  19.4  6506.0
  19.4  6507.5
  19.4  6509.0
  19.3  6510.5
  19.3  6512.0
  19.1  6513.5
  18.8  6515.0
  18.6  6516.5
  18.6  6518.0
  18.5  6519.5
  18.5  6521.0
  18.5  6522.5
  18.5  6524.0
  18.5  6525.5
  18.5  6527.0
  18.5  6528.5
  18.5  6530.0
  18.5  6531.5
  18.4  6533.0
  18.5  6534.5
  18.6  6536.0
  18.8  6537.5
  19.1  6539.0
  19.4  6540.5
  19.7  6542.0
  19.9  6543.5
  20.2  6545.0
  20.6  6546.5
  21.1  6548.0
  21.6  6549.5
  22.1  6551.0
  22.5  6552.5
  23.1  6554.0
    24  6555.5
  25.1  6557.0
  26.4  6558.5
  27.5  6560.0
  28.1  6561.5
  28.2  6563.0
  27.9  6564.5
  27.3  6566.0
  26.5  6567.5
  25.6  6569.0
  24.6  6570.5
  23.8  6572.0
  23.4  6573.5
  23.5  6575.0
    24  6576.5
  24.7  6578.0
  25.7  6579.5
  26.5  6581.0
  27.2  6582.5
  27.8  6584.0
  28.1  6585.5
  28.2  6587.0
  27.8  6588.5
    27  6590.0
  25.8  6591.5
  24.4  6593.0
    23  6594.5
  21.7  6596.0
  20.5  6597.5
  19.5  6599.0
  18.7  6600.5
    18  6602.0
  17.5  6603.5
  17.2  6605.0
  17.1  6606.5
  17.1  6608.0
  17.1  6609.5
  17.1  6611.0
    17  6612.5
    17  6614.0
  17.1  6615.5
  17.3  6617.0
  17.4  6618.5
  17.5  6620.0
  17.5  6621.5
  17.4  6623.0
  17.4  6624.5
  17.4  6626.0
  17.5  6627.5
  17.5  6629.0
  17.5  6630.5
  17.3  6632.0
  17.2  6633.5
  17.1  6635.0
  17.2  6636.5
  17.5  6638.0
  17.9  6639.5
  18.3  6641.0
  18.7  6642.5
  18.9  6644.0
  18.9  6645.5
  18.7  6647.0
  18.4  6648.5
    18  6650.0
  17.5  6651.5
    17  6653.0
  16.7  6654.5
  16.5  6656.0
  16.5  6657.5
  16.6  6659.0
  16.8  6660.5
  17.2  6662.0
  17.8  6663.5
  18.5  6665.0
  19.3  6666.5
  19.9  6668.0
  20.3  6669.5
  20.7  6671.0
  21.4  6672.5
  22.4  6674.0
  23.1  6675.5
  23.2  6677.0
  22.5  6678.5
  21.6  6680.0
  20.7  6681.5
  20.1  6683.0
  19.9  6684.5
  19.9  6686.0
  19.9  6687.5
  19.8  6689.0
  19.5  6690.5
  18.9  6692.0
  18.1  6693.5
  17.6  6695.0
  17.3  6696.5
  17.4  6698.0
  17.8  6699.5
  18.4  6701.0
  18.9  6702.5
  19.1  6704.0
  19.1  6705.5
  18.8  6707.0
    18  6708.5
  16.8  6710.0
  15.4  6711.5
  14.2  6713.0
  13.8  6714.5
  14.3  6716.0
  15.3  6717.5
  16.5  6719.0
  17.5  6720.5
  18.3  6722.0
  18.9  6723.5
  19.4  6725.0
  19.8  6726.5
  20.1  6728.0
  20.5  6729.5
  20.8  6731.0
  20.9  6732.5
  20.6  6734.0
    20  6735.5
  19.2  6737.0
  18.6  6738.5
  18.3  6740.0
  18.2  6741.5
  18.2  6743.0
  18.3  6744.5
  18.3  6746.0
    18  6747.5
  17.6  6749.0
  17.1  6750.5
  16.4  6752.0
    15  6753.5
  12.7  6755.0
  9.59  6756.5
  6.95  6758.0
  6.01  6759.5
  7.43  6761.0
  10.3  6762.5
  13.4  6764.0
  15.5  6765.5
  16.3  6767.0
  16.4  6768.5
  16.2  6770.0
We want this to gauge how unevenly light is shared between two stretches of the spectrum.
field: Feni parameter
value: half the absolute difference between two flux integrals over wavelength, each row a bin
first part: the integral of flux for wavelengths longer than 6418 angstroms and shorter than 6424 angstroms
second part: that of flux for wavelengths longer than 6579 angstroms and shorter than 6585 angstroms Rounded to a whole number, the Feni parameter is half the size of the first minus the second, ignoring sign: 28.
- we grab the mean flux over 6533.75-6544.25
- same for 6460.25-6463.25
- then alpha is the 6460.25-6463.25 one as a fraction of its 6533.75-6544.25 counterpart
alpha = 0.93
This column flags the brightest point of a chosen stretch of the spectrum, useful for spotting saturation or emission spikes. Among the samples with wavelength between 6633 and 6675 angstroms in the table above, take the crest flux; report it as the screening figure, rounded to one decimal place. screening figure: 22.4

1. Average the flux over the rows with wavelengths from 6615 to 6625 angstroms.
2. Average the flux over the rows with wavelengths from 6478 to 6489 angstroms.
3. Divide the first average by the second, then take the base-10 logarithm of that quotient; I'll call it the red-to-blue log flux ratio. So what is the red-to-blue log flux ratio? -0.005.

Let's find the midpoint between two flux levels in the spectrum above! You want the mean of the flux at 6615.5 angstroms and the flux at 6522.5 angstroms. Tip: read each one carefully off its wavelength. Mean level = 17.8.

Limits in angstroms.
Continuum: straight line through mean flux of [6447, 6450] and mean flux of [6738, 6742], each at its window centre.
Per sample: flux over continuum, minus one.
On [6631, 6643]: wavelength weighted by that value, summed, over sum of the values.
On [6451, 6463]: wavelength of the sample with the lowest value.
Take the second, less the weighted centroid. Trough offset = -179.9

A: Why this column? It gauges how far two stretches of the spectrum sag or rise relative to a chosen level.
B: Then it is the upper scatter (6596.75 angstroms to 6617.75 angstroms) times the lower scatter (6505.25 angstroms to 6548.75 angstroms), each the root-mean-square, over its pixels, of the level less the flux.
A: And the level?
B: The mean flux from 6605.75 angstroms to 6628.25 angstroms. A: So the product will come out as 2.2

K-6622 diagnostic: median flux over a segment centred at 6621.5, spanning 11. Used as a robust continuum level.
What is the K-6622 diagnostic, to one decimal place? 17.4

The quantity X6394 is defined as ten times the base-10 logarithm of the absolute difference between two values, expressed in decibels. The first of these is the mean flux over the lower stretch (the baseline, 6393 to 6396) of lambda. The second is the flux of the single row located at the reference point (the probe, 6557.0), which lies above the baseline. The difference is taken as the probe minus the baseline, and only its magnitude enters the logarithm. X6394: 9.1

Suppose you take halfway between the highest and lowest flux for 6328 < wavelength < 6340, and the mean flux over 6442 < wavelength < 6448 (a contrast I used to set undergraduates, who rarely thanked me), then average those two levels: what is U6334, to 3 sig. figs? 17.7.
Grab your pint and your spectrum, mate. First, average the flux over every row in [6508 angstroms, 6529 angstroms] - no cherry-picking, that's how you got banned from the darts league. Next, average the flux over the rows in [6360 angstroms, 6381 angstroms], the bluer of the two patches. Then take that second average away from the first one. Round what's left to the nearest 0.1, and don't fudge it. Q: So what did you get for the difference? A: 2.4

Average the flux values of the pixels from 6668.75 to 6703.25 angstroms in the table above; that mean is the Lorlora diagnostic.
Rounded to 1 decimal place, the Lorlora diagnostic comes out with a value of 20.0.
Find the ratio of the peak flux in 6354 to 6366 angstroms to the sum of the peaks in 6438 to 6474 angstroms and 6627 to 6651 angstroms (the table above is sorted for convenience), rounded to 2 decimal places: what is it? 0.47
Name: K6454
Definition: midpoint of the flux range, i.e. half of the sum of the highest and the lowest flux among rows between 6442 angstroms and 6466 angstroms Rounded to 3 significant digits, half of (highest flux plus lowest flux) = 17.9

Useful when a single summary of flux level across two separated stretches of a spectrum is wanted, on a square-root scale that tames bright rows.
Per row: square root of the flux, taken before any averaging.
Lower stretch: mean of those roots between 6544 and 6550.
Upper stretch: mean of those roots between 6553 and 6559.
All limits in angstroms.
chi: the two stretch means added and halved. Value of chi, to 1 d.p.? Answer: 4.8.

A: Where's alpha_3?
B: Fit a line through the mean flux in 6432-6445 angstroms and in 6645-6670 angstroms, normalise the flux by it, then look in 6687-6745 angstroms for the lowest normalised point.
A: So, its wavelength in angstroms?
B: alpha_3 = 6714.5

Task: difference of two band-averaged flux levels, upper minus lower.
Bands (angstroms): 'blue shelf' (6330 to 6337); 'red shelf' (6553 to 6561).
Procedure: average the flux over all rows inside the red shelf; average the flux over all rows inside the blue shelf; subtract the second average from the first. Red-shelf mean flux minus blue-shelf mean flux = 8.5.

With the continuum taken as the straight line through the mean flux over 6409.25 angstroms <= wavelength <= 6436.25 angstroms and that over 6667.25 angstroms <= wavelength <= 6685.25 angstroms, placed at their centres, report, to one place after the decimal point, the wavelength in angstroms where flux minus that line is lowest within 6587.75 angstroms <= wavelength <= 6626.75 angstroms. 6614.0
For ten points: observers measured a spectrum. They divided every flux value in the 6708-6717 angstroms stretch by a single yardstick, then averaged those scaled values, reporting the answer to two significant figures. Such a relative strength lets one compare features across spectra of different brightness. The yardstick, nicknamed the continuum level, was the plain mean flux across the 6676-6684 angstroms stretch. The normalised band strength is 0.71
